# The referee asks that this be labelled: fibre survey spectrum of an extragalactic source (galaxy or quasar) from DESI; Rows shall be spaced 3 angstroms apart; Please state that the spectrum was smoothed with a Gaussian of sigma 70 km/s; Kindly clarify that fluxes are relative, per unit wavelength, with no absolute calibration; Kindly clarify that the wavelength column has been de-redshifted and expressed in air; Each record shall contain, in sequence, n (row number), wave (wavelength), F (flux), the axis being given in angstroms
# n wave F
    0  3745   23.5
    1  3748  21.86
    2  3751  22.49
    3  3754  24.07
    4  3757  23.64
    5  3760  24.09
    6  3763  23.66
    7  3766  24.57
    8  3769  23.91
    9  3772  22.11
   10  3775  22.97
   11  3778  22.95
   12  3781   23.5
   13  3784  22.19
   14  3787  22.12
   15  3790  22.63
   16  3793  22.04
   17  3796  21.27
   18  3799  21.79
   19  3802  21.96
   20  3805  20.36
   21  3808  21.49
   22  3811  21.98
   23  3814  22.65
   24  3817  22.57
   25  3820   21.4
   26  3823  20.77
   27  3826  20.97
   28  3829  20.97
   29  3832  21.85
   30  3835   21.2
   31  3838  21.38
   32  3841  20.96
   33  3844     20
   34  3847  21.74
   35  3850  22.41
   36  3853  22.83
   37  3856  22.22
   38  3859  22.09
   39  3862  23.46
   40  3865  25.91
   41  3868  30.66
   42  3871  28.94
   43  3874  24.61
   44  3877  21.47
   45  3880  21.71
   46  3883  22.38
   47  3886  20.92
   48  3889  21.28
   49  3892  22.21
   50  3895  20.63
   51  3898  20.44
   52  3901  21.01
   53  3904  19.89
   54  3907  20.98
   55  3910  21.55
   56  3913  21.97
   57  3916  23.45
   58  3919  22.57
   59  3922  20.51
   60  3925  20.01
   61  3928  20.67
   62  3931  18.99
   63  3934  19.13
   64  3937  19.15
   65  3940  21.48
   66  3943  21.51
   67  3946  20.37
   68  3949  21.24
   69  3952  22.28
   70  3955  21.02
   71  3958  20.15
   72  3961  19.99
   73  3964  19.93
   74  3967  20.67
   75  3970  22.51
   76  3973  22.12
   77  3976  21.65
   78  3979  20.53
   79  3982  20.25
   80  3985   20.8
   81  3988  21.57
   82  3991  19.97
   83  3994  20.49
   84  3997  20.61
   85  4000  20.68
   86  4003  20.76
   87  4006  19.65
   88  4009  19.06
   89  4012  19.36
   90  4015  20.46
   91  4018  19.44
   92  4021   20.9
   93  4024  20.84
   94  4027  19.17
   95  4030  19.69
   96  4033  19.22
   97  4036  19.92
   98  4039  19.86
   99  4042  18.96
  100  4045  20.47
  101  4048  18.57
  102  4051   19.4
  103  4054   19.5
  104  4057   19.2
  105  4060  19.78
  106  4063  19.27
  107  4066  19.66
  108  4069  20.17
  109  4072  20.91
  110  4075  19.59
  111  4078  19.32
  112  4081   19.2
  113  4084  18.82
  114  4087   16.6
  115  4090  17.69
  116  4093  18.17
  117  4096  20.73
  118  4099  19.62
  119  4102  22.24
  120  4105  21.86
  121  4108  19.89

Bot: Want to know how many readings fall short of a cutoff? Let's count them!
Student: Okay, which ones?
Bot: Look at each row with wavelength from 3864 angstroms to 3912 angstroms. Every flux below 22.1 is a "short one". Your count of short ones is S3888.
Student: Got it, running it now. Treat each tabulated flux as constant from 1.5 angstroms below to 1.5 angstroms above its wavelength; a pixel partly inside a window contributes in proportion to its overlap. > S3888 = 10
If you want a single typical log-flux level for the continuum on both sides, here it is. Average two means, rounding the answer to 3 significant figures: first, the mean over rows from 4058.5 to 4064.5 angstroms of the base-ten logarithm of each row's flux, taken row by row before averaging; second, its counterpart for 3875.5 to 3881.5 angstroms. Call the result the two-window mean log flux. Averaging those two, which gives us 1.31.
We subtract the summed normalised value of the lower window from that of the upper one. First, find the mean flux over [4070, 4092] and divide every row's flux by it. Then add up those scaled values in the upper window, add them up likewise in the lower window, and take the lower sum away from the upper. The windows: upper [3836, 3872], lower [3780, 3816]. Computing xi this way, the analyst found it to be 1.0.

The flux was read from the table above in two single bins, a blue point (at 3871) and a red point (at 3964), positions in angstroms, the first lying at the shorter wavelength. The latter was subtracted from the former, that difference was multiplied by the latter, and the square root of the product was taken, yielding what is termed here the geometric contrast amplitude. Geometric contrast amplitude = 13.4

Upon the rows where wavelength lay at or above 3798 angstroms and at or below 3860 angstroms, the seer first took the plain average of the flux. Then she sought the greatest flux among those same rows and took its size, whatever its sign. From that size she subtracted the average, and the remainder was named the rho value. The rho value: 1.2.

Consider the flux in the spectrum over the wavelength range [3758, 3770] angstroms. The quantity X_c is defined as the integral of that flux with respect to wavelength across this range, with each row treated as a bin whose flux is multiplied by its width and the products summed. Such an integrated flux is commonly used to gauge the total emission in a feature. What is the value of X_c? 289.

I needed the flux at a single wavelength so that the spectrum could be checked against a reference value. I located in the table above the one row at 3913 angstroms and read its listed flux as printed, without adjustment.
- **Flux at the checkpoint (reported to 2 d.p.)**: 21.97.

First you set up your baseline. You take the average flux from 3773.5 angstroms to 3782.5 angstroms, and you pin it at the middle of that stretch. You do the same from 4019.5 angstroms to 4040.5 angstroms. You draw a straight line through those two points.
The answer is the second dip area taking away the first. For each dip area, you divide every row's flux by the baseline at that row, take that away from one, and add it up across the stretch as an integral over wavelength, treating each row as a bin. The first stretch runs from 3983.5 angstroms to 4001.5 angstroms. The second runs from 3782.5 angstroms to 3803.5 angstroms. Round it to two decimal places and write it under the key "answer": 1.11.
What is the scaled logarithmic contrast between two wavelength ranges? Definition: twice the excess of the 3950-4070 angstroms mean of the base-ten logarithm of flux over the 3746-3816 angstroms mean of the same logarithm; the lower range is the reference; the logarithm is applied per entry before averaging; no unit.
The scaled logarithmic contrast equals -0.098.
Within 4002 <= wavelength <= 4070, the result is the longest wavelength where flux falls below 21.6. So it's 4069 angstroms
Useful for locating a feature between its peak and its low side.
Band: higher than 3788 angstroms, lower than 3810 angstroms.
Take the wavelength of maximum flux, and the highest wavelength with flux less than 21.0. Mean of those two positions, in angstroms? 3797.5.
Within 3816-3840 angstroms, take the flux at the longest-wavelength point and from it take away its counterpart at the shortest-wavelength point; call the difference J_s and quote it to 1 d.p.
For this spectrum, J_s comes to -1.2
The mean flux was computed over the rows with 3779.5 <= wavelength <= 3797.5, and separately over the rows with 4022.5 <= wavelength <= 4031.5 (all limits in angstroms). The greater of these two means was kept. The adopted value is 22.3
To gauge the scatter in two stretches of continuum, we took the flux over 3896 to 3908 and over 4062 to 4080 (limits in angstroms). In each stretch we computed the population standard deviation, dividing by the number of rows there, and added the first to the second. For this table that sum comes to 1.03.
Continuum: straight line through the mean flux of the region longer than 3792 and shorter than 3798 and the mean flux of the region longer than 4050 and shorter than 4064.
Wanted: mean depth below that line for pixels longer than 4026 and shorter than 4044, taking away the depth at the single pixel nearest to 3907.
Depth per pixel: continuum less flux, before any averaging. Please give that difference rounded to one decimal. 0.4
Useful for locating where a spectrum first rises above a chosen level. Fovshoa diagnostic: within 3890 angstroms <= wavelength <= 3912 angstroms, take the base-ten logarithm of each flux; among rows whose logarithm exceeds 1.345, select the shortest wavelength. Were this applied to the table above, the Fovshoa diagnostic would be 3892 angstroms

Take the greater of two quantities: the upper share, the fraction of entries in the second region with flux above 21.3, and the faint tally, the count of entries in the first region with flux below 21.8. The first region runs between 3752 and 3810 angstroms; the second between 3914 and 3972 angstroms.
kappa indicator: 4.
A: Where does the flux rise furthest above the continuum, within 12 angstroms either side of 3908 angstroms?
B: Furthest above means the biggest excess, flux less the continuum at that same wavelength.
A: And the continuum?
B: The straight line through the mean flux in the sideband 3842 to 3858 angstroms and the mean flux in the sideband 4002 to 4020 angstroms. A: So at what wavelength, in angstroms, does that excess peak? 3916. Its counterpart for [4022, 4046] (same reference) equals 4024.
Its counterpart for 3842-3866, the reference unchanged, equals 3865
